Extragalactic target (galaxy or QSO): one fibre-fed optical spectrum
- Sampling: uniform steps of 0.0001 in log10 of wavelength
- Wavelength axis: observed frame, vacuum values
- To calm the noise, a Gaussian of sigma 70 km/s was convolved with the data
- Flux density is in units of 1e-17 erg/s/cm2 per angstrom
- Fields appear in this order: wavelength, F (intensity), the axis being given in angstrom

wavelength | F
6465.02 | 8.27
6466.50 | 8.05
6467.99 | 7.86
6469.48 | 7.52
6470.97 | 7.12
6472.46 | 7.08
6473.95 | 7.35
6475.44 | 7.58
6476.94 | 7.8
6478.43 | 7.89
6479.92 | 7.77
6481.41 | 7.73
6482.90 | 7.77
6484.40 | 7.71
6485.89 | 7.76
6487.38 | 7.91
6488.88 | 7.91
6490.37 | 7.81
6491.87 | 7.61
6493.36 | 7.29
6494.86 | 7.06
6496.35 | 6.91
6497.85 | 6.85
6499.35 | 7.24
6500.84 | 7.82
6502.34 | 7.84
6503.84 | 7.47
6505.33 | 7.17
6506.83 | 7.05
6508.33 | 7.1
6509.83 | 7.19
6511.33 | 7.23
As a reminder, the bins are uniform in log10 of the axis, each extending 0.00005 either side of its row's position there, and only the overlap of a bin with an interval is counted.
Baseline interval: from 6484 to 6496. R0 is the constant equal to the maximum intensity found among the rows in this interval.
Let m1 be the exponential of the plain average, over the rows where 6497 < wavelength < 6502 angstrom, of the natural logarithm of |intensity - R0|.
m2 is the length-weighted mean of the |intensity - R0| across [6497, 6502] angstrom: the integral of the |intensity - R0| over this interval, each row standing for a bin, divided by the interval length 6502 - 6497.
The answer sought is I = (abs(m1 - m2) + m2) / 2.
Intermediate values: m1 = 0.4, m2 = 0.57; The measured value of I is 0.37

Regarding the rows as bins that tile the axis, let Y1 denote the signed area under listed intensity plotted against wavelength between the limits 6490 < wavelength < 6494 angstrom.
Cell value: 30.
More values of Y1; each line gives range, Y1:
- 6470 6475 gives 36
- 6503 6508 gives 36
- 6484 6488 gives 31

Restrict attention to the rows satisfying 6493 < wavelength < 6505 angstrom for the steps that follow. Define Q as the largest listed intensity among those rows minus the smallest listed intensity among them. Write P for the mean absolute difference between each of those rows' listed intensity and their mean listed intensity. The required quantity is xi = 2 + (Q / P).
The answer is 5.3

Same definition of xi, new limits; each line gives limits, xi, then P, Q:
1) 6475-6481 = 5.4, 0.09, 0.31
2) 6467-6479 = 5.1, 0.26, 0.81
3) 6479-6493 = 6.5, 0.07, 0.30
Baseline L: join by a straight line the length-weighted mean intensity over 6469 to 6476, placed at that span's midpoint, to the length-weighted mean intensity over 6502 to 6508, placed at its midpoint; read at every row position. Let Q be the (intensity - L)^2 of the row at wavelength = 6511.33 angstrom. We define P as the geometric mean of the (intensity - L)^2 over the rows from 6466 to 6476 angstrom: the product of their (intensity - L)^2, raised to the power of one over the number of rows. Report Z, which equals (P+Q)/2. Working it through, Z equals 0.03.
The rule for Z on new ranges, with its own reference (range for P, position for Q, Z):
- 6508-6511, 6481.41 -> 0.10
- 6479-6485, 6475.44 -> 0.12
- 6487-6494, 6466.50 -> 0.31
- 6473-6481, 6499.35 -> 0.04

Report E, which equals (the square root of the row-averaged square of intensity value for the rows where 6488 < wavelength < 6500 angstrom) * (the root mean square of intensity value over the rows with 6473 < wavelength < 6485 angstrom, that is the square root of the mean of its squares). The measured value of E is 56.6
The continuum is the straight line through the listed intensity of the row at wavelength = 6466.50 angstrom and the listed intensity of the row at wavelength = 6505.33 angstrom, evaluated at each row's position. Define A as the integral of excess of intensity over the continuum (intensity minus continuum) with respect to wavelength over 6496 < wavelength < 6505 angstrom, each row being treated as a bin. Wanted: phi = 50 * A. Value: 39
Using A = 0.8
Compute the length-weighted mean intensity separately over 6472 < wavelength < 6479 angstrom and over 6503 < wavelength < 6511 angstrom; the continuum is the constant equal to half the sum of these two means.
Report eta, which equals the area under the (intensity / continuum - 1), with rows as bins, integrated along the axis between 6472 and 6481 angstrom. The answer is 0.28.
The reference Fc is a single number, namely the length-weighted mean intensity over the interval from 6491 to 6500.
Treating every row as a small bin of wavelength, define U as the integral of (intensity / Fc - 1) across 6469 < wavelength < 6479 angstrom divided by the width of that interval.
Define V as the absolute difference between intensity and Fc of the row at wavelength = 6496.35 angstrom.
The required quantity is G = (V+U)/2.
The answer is 0.15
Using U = 0.04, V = 0.25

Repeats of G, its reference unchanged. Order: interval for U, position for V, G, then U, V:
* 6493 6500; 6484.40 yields 0.27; -0.01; 0.55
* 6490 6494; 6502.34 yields 0.37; 0.05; 0.68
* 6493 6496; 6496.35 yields 0.12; -0.01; 0.25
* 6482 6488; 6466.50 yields 0.49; 0.09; 0.89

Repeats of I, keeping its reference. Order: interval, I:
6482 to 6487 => 0.08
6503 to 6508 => 0.35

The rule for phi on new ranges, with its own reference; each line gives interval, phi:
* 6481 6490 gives 82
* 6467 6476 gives -227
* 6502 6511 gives 59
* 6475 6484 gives 2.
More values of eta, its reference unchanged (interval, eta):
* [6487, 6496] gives 0.22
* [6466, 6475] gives 0.13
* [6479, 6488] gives 0.49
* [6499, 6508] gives 0.06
